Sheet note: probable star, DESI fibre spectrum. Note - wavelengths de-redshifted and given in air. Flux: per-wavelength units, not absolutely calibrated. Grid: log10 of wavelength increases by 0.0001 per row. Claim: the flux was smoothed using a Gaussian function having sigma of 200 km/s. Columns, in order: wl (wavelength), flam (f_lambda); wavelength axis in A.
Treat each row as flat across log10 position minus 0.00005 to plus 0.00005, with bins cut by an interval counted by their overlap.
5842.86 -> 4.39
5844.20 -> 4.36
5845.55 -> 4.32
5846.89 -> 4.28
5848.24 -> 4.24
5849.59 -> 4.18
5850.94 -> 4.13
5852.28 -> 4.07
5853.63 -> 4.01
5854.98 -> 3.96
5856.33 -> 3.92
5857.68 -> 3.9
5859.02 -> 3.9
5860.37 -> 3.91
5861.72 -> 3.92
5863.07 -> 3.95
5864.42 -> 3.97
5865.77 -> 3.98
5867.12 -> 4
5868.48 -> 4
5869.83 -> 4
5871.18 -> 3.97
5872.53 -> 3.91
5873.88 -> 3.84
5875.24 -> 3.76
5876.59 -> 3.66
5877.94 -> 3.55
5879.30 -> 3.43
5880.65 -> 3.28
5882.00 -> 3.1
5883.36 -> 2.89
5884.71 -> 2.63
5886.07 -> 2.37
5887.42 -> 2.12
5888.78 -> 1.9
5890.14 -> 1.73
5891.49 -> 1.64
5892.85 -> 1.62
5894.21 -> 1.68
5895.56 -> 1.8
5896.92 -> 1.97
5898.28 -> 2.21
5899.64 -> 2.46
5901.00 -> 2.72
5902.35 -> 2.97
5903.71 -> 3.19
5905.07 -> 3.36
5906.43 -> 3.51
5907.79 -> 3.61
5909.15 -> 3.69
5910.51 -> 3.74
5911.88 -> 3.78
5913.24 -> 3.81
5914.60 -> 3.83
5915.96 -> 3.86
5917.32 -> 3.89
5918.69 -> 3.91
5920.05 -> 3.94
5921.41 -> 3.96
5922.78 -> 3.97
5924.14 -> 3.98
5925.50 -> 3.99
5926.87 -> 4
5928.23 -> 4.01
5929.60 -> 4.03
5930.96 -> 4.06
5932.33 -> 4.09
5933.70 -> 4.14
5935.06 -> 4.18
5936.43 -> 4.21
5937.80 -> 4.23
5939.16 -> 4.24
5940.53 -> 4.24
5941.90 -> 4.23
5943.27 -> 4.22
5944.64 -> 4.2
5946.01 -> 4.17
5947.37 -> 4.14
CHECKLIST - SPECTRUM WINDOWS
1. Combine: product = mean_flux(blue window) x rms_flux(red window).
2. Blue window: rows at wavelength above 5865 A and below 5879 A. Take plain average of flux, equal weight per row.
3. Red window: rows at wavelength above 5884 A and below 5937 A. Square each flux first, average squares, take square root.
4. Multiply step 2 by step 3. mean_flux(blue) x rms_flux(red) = 13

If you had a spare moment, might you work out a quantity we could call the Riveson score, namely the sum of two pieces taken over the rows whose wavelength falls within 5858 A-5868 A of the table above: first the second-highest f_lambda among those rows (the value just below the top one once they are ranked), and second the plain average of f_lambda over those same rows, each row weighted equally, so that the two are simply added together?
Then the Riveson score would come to 7.93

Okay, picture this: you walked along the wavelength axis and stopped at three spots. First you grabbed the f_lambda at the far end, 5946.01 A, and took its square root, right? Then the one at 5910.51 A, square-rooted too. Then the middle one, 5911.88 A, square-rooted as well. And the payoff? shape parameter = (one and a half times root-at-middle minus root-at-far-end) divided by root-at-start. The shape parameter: 0.45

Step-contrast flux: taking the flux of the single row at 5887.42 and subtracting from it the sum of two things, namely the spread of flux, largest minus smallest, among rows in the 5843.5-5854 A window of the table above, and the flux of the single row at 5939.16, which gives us -2.5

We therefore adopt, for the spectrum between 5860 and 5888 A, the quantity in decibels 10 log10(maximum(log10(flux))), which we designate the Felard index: -2.20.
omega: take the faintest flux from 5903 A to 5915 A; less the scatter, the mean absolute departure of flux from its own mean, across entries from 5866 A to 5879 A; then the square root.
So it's 1.75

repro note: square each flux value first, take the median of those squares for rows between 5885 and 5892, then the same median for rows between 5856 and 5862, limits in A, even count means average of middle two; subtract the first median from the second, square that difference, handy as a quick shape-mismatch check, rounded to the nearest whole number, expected 136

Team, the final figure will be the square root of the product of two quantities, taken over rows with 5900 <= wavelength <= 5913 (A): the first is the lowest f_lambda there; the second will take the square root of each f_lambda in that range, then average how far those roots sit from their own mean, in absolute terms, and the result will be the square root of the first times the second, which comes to 0.47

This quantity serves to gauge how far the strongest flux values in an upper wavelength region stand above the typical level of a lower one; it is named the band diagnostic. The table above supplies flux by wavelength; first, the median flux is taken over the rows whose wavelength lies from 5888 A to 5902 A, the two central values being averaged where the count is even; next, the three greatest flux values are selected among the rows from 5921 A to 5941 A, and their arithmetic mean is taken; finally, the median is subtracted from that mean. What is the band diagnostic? 2.4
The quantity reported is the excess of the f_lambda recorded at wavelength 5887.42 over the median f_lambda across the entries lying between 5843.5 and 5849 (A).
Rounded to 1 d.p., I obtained -2.2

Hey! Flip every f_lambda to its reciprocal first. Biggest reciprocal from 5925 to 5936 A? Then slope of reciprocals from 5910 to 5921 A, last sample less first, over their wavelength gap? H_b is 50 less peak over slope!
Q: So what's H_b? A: 226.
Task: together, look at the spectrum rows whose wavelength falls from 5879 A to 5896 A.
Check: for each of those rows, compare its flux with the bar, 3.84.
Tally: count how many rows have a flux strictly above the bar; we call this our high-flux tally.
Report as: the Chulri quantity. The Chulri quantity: 0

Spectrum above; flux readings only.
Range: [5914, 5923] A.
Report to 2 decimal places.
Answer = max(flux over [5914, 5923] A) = 3.97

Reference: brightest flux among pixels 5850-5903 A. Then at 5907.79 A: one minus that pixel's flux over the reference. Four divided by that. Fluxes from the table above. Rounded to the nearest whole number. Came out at 32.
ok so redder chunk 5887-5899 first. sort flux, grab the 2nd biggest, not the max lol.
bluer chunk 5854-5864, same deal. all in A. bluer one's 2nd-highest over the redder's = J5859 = 1.86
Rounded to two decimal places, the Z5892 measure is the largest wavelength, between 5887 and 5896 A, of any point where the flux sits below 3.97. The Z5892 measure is 5895.56 A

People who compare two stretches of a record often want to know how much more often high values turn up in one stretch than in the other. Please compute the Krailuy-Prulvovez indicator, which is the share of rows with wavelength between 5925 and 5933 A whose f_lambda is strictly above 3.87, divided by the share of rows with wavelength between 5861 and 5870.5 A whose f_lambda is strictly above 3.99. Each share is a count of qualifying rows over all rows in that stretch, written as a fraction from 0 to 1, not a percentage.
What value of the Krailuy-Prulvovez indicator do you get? 2.3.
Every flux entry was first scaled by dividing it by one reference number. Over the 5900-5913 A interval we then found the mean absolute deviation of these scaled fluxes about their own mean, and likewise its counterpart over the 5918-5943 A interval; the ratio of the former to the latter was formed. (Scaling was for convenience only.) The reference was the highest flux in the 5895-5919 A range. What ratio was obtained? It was 2.9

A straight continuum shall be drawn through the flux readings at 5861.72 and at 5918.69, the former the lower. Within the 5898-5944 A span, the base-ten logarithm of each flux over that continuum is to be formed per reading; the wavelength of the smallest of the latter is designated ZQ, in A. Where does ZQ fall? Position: 5898.28 A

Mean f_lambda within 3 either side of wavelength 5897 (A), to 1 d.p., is 2.0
